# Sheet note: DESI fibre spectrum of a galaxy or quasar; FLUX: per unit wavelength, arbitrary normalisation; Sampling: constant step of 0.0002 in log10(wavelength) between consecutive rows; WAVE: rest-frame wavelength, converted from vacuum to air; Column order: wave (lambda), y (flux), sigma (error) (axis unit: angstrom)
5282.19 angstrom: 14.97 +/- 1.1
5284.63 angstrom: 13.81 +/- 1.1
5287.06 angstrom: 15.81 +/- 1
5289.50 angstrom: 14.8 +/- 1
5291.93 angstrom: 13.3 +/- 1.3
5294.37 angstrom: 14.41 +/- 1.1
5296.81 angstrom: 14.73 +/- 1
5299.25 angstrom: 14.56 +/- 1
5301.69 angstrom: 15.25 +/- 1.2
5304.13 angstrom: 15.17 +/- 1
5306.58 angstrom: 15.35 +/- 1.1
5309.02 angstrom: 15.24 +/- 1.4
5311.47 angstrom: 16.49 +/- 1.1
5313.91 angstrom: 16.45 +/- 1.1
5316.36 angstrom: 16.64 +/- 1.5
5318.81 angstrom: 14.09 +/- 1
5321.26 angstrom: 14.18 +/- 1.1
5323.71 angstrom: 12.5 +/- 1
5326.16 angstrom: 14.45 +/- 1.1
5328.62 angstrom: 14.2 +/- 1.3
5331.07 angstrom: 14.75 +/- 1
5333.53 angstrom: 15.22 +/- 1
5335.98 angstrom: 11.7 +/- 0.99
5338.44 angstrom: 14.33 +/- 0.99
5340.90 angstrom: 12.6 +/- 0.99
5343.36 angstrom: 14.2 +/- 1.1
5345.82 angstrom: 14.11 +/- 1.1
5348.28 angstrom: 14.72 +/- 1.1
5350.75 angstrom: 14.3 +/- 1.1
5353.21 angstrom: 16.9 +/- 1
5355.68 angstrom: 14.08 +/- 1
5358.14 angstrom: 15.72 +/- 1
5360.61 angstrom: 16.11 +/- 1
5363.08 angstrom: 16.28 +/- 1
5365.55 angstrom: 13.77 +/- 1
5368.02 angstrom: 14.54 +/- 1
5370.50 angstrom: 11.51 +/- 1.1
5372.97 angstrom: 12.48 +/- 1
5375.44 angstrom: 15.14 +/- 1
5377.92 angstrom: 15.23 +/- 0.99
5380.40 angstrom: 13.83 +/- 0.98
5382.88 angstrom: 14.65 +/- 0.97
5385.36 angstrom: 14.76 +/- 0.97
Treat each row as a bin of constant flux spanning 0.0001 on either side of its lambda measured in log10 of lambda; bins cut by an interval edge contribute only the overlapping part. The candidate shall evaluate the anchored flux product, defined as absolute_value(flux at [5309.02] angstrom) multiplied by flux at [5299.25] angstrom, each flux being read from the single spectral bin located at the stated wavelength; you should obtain 222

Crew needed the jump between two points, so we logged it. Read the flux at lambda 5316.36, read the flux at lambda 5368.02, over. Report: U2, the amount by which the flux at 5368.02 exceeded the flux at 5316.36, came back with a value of -2.1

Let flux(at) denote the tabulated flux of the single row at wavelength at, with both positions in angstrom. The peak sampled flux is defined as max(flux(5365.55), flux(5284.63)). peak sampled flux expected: 13.8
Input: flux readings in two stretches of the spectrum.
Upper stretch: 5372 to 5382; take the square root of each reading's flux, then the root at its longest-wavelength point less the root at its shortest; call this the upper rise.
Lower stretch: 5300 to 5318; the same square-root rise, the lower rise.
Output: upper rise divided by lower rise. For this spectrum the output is 1.1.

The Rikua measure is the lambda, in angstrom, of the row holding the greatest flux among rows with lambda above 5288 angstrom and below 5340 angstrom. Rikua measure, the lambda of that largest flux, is 5316.36 angstrom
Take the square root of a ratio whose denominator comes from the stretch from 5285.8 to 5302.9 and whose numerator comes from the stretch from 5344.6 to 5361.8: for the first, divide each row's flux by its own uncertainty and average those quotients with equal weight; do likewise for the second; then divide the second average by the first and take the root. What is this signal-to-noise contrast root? 1.03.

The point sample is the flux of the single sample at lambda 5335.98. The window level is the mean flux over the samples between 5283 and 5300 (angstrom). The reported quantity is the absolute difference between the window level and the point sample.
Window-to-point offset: 2.79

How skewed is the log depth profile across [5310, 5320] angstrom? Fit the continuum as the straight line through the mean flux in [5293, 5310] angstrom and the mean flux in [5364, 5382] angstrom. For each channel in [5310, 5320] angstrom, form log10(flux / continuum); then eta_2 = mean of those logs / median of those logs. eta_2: 0.7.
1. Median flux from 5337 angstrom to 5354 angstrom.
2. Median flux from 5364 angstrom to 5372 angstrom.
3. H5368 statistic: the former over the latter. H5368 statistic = 1.04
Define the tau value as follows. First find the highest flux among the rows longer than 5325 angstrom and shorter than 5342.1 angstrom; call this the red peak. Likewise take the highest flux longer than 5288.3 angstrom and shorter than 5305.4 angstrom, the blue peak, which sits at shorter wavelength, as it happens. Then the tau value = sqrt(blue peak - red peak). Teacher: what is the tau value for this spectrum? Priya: 0.17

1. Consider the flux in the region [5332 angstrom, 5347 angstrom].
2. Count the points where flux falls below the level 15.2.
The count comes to 5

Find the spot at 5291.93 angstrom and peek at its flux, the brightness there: 13.3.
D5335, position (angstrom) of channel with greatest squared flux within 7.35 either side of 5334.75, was 5333.53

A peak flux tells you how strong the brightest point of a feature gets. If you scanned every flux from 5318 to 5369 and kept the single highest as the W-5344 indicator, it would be 16.9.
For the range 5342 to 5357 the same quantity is 16.9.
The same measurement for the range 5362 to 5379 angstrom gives 16.28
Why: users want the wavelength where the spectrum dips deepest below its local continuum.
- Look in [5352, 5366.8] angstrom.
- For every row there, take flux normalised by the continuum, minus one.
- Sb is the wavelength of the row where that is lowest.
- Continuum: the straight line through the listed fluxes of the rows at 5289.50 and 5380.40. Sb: 5365.55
